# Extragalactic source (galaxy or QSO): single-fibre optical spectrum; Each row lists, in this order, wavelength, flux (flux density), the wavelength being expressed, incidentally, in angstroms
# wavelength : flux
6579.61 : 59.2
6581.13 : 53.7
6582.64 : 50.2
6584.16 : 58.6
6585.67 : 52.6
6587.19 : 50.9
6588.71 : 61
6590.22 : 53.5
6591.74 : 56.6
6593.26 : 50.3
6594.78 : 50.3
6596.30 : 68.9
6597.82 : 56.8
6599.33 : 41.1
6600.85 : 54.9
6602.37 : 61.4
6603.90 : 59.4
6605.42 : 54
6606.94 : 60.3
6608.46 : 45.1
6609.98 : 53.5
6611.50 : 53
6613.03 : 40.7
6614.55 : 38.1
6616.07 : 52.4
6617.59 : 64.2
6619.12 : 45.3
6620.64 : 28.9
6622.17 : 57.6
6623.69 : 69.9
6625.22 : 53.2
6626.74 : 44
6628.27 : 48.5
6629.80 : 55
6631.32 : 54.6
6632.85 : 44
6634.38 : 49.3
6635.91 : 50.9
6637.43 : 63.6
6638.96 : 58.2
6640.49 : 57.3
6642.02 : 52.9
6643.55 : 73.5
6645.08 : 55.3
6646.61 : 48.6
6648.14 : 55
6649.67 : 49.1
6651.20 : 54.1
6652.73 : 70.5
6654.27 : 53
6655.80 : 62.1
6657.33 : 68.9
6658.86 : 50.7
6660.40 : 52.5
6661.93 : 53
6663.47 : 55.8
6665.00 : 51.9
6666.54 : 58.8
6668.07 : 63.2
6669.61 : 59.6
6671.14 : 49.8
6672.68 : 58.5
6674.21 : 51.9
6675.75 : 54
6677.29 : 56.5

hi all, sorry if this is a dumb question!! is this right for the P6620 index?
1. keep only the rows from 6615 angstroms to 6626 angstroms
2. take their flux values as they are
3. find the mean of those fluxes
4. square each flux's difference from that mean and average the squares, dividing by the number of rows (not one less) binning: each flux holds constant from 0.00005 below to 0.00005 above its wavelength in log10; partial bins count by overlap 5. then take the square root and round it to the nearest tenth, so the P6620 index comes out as 12.4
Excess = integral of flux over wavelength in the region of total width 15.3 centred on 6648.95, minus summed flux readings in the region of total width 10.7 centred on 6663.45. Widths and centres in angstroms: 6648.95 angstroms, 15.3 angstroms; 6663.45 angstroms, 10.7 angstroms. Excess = 493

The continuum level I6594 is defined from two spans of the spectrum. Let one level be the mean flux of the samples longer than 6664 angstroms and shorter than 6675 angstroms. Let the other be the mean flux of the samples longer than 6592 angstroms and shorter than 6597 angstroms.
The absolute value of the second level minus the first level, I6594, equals 0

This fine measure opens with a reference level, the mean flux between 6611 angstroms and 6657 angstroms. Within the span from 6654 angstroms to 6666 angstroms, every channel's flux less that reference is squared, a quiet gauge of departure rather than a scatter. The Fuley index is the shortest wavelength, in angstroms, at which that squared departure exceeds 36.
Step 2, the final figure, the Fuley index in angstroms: 6655.80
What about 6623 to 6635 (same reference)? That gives 6623.69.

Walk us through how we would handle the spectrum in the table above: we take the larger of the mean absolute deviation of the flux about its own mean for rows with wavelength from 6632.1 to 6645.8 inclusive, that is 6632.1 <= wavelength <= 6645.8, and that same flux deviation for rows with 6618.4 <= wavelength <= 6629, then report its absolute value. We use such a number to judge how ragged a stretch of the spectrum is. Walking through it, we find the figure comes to 9.1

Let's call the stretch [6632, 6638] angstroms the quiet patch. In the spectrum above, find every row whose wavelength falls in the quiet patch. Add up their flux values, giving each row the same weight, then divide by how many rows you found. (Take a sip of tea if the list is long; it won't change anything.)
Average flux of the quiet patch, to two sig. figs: 52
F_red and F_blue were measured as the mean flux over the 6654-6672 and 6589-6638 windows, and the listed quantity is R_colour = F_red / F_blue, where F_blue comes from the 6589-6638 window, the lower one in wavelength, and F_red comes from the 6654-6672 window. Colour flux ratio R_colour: 1.08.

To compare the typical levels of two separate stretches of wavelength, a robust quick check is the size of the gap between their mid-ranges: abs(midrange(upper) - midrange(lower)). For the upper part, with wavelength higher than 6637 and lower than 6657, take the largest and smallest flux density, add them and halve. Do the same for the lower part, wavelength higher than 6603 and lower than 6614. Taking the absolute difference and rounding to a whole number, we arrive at 11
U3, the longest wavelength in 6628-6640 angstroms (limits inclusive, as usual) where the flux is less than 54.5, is 6635.91 angstroms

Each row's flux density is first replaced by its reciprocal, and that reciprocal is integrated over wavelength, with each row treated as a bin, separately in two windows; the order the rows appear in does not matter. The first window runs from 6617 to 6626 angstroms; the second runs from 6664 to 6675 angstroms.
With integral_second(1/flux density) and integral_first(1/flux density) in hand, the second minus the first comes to 0.0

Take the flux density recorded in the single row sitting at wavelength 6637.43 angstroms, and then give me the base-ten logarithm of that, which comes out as 1.80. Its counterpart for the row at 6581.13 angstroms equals 1.73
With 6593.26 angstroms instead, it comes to 1.70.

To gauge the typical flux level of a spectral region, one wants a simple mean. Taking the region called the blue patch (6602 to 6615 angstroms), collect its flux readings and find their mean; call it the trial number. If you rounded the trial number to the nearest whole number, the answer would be 52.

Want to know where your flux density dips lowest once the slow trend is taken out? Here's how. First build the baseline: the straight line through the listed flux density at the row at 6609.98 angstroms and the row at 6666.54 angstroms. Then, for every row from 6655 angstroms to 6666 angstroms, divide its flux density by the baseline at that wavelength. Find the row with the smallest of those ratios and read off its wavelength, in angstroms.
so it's 6658.86 angstroms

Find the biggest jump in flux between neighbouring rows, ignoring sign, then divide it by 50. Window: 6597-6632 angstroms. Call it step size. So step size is 0.574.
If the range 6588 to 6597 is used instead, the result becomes 0.372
